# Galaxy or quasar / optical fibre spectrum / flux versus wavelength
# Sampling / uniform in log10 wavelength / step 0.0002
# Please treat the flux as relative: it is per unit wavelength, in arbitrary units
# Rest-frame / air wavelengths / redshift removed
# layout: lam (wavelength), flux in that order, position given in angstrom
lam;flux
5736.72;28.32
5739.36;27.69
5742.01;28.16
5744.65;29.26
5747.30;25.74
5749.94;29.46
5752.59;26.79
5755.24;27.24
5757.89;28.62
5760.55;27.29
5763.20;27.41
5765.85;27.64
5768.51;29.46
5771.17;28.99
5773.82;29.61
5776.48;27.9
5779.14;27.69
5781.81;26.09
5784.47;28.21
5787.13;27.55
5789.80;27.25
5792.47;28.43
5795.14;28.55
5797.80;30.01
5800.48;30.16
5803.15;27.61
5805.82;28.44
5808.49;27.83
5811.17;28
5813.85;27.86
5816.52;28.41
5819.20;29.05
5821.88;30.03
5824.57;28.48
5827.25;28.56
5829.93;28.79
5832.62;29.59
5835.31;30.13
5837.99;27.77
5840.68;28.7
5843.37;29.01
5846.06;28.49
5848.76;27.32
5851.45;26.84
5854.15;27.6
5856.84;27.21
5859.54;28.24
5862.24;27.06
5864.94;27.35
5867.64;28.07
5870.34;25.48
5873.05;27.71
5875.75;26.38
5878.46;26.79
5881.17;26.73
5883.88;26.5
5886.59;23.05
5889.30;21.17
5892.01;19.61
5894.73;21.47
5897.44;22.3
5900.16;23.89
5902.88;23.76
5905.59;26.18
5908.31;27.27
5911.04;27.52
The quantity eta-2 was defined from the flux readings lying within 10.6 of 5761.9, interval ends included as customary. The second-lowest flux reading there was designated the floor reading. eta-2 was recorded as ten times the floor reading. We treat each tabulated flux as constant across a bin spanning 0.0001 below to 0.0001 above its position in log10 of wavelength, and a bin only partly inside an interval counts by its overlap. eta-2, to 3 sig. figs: 272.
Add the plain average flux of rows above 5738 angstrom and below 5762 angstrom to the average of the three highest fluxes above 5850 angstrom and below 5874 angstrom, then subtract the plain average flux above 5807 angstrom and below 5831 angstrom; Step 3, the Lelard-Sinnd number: 27.3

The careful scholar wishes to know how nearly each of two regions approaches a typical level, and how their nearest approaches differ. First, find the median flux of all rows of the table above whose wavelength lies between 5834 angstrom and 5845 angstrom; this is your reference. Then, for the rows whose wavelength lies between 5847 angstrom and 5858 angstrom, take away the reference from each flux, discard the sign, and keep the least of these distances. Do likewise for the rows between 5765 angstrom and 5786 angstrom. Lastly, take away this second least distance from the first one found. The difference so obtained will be 1.12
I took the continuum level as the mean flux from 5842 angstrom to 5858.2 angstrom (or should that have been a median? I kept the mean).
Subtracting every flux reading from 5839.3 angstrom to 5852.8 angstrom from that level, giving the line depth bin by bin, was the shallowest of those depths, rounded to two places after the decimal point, -1.27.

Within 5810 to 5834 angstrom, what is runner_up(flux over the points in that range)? 29.59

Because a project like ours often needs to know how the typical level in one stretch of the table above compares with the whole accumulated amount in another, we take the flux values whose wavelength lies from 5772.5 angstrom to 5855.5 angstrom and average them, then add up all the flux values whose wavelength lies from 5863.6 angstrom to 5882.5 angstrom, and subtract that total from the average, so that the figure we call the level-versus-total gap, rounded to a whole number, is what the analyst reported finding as -160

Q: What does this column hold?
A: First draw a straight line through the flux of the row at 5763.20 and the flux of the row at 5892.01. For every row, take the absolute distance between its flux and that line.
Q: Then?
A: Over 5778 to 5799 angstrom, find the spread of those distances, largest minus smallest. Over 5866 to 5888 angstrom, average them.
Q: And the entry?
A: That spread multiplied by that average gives 26.2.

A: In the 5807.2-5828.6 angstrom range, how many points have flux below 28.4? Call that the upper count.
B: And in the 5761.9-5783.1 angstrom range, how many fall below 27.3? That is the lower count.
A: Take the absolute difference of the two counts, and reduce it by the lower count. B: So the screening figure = 1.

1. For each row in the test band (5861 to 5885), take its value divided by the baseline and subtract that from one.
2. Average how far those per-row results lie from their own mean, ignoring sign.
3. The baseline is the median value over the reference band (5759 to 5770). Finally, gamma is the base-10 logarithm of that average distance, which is -1.68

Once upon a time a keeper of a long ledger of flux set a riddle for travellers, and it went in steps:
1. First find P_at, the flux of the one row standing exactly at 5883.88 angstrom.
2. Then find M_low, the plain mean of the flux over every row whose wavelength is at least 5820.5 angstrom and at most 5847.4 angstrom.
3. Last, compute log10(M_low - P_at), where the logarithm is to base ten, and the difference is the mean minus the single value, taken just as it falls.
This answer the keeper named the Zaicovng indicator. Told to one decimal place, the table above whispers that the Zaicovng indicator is 0.4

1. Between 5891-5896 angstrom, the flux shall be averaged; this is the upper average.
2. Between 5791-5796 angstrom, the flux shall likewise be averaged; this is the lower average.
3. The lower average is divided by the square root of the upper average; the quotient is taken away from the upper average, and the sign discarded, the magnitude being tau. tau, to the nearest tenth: 14.3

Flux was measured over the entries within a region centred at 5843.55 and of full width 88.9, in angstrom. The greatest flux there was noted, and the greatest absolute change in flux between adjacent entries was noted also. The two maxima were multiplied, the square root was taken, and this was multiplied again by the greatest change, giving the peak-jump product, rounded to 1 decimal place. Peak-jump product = 35.2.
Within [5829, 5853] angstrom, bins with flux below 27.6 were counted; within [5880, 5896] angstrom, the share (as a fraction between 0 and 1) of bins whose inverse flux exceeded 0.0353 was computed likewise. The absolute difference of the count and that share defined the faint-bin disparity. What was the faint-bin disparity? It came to 1.0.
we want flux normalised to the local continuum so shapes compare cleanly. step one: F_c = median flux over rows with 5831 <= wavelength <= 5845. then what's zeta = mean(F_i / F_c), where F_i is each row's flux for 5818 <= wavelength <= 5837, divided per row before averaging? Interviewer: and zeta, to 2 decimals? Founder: 1.01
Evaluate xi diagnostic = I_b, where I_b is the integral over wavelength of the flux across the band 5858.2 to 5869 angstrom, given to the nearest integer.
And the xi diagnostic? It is 299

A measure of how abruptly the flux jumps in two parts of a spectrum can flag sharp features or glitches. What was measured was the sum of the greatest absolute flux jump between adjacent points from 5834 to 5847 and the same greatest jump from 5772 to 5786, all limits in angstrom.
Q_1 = 4.5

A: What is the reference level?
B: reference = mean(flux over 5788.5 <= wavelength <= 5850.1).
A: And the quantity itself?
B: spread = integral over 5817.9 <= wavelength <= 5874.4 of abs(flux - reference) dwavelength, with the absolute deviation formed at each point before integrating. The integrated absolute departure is 53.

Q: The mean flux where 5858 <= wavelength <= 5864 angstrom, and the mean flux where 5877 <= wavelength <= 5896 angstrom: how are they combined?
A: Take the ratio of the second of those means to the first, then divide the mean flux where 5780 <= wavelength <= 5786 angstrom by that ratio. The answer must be 32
